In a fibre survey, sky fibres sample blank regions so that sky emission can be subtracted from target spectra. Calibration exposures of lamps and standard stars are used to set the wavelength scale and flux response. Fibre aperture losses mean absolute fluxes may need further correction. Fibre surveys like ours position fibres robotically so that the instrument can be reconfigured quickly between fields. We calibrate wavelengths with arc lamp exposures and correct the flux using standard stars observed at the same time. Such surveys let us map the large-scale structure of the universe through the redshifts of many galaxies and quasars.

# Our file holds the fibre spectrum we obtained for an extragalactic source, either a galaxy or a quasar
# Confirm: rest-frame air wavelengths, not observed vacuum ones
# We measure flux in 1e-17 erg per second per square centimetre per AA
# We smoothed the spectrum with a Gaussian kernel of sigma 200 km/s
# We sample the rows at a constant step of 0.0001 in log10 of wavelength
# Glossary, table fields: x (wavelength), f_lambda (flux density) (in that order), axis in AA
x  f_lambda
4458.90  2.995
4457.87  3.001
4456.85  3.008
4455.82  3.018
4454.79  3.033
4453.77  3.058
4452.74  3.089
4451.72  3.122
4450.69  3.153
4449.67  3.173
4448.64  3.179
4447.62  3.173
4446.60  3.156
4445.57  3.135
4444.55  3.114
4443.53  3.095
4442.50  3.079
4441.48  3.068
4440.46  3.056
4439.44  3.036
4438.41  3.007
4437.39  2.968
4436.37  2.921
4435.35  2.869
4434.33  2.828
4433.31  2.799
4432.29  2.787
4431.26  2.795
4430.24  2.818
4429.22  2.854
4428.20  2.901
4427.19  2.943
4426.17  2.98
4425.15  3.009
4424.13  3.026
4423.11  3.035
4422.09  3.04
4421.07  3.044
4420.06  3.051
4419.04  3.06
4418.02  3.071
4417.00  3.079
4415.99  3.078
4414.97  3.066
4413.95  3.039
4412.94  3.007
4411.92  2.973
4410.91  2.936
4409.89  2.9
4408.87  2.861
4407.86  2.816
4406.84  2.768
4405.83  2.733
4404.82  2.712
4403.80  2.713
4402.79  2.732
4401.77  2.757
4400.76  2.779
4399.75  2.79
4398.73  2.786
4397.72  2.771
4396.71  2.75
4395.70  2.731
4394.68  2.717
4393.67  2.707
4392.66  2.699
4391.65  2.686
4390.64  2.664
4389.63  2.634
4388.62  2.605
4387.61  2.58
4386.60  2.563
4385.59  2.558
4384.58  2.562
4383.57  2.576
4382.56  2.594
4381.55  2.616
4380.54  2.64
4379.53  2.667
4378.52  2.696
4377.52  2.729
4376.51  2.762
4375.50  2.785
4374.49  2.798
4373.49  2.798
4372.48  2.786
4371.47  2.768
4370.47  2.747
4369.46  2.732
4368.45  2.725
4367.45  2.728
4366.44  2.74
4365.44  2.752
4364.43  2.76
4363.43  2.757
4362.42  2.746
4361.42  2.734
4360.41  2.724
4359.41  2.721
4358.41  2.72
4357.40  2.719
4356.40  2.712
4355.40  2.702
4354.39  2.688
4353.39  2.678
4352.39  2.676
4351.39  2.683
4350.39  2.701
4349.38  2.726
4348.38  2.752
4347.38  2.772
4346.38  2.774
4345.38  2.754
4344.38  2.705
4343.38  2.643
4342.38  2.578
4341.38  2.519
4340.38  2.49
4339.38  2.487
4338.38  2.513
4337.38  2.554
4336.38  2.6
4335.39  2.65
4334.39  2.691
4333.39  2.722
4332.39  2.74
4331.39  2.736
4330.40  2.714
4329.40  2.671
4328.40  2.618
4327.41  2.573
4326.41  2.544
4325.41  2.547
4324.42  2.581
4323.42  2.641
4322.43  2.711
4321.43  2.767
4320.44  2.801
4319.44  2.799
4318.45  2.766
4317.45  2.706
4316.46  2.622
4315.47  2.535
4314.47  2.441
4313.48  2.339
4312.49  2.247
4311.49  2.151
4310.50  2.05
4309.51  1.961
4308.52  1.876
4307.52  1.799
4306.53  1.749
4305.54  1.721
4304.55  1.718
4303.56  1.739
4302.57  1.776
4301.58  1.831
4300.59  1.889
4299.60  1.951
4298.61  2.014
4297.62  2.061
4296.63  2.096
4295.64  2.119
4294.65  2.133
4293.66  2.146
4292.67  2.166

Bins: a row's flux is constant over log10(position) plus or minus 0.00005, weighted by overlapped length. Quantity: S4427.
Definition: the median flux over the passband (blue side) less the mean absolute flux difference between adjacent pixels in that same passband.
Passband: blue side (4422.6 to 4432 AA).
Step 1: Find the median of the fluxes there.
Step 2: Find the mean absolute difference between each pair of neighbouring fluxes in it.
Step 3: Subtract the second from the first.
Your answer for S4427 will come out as 2.9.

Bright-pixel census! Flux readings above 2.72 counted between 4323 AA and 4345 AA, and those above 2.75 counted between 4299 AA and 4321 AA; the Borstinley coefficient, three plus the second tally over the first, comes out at 4.00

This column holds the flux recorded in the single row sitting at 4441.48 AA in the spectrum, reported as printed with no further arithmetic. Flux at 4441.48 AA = 3.068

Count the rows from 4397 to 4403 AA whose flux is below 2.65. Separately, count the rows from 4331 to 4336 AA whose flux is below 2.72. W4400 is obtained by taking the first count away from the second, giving 2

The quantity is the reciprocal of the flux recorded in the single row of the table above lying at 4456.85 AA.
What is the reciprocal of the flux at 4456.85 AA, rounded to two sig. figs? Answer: 0.33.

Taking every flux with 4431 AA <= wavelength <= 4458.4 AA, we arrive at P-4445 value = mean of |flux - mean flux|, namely 0.10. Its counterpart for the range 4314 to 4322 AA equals 0.11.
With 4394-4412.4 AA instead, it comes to 0.06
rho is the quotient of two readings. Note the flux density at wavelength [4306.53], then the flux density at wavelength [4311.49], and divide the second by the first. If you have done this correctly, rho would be 1.23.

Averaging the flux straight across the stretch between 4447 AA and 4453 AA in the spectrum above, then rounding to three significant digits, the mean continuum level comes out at 3.15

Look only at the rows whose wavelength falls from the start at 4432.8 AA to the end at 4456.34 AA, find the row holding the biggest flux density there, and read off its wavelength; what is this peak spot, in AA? 4448.64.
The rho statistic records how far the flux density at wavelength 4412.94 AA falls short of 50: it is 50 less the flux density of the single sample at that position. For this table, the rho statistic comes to 47.0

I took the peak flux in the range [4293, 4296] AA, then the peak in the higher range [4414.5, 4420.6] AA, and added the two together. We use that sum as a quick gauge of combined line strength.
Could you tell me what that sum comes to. 5.2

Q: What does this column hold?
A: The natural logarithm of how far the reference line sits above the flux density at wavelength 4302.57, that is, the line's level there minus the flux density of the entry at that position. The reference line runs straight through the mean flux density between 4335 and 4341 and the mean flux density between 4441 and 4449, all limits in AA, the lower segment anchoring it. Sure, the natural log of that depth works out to -0.54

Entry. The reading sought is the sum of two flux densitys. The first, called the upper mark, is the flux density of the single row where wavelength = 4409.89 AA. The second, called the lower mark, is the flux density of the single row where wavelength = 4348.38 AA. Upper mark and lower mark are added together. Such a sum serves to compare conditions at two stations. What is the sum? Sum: 5.65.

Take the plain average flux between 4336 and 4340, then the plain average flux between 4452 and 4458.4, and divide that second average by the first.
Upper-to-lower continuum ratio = 1.20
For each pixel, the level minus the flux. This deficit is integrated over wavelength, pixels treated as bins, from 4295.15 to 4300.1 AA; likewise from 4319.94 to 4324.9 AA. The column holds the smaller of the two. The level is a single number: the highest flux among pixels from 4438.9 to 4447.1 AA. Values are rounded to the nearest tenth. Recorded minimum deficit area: 2.3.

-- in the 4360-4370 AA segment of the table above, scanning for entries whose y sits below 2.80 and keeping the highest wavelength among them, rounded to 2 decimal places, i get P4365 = 4369.46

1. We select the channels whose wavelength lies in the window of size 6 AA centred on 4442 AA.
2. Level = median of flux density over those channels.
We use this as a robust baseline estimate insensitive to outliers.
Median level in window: 3.1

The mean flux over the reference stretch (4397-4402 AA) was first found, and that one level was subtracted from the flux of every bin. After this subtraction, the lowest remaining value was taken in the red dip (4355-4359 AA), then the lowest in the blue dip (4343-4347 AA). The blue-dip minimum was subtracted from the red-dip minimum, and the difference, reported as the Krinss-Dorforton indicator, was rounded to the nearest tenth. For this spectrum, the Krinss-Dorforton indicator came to 0.1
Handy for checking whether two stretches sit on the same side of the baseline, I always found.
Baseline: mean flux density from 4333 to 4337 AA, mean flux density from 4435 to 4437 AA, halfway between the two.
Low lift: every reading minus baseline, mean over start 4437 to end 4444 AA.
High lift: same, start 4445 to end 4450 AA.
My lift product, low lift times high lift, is 0.10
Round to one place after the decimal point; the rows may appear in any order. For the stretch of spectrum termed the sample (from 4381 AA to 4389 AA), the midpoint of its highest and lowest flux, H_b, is 2.6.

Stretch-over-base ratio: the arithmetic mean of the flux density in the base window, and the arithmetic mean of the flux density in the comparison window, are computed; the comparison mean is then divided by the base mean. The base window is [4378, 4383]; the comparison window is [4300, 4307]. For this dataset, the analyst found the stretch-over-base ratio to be 0.67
